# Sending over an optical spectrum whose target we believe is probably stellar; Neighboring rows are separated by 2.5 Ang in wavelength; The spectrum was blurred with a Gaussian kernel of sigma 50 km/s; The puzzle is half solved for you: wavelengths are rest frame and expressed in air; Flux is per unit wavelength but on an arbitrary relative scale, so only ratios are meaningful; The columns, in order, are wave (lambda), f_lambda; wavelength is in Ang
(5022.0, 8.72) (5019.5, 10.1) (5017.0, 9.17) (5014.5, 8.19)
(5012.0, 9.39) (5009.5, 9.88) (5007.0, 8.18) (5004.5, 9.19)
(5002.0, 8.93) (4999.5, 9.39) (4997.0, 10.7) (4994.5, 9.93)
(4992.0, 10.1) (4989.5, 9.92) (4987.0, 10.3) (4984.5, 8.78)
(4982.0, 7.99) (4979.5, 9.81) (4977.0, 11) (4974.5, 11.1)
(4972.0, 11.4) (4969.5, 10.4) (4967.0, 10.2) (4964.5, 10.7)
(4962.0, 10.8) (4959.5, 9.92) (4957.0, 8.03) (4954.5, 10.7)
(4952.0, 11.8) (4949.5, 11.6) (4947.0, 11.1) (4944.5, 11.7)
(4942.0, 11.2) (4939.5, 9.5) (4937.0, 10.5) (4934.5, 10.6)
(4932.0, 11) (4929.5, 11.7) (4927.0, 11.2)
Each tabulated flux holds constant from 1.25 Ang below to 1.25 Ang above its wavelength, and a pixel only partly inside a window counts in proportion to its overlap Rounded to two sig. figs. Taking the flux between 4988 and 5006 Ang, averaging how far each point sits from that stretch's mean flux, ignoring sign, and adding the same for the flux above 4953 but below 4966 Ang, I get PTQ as 1.3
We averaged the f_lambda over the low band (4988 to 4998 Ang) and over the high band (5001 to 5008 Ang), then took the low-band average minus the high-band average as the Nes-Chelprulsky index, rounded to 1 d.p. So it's 1.4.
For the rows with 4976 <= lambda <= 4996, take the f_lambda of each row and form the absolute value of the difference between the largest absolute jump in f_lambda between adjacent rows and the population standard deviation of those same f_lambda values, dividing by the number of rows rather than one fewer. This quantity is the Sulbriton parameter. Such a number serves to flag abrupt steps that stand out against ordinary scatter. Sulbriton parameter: 0.95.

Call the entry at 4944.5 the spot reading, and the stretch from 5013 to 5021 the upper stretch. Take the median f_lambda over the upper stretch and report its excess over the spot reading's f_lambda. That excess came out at -2.5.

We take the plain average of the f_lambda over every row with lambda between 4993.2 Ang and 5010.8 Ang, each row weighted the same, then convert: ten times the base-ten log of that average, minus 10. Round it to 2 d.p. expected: -0.24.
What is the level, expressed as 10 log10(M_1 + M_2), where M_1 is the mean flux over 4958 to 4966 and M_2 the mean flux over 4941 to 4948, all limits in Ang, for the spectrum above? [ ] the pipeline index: 13.4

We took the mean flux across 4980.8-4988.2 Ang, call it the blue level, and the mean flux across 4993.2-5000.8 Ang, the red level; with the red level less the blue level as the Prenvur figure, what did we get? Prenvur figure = 1.0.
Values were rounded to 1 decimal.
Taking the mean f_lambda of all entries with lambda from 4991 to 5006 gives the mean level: 9.7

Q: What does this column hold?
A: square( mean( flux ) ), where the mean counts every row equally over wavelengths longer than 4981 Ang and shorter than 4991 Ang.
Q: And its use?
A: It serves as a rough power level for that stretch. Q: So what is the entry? 86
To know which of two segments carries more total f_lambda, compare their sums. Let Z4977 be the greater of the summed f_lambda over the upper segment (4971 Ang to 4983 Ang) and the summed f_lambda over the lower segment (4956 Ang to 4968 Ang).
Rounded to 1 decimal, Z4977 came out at 51.3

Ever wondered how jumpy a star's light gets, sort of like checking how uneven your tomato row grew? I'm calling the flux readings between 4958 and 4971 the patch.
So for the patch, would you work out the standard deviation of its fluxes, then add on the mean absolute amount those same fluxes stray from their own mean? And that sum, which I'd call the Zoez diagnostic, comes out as 0.6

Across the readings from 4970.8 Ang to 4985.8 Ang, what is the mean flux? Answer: 10.0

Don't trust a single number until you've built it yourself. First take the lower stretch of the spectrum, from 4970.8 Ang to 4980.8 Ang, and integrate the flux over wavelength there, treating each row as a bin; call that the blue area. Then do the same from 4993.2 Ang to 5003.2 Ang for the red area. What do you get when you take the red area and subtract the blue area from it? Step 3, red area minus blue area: -11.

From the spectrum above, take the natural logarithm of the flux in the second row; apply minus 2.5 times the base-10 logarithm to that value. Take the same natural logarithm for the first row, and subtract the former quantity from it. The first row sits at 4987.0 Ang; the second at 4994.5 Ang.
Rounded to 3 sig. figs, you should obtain 3.23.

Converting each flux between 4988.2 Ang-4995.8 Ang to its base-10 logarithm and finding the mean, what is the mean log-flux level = 1.00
